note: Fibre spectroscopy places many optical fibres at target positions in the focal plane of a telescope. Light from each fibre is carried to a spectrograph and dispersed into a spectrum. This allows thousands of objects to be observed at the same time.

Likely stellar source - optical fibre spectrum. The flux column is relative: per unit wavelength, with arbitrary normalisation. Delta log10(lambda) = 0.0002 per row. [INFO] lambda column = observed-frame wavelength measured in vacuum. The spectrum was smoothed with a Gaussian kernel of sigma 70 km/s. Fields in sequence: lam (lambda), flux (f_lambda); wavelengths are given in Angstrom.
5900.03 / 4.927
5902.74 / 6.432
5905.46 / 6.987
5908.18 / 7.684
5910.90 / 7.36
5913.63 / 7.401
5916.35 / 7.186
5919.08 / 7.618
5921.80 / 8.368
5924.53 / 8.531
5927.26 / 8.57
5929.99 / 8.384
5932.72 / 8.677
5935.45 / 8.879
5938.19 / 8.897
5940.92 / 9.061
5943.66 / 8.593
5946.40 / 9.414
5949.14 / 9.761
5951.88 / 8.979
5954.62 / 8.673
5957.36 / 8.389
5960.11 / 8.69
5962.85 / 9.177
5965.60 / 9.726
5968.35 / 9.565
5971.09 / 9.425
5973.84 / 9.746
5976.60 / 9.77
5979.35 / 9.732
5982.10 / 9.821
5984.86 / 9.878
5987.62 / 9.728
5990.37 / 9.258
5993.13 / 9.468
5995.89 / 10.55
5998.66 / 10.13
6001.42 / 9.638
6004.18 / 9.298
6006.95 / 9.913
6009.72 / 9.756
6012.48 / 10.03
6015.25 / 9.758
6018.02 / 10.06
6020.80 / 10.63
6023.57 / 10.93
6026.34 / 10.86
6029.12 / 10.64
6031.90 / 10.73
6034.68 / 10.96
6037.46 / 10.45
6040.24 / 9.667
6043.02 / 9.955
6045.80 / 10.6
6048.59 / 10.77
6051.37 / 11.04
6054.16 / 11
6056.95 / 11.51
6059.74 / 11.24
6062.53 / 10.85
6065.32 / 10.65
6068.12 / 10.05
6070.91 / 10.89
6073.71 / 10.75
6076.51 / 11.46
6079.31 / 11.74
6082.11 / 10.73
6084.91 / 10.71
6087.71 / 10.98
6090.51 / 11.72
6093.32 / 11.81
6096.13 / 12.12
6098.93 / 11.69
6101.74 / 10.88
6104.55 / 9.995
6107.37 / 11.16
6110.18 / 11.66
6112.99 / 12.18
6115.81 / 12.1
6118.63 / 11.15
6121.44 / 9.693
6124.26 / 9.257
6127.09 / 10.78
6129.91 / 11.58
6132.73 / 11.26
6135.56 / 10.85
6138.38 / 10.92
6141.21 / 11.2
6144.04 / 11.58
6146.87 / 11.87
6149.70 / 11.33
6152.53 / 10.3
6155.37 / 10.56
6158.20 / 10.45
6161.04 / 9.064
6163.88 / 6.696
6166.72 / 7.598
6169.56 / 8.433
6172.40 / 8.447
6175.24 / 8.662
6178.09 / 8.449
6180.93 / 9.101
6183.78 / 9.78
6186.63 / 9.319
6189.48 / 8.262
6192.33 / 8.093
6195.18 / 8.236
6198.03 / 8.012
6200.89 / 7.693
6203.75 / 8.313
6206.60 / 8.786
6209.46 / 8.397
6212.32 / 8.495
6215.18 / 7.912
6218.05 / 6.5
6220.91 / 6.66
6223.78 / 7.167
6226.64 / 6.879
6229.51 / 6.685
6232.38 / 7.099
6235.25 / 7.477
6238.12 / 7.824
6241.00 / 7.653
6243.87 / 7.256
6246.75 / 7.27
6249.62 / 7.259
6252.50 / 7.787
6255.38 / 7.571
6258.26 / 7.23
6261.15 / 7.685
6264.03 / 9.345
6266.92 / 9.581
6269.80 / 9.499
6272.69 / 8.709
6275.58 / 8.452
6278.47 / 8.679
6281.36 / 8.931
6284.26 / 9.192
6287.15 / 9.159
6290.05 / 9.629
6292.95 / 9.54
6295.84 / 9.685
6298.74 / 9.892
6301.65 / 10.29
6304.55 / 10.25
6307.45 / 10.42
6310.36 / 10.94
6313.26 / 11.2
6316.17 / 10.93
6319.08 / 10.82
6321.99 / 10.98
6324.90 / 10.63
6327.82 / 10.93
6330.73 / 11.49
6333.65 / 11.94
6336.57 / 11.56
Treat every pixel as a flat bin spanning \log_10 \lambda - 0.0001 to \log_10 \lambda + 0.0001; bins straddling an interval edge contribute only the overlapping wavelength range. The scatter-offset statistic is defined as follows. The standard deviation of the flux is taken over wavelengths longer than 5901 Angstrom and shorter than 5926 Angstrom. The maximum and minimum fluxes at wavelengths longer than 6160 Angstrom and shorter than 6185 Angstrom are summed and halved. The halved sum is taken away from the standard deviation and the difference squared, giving 58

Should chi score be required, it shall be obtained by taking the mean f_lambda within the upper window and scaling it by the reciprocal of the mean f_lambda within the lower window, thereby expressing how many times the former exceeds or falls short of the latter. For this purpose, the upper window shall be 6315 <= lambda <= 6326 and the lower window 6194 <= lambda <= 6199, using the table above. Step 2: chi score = 1.33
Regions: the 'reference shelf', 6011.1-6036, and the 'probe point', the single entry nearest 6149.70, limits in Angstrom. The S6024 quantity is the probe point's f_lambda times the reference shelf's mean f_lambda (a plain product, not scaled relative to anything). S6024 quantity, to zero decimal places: 119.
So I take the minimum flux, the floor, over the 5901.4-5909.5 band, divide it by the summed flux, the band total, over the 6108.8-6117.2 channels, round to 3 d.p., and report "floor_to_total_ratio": 0.179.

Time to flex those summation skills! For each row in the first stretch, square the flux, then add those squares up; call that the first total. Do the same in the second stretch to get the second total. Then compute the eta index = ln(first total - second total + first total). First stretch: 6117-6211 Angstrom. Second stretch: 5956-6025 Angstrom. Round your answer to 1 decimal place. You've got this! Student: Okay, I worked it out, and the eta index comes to 8.2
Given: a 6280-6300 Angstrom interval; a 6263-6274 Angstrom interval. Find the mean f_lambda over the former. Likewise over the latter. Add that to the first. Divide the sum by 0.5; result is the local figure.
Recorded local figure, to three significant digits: 37.4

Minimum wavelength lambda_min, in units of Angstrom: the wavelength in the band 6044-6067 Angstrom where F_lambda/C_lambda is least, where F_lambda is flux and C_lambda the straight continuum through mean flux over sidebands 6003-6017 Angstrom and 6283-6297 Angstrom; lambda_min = 6045.80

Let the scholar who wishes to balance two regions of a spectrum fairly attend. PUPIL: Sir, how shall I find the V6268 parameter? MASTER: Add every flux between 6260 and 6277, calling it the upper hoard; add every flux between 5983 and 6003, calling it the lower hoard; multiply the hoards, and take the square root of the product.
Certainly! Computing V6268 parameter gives 60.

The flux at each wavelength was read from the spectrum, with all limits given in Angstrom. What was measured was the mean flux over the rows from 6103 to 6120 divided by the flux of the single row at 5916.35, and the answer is 1.58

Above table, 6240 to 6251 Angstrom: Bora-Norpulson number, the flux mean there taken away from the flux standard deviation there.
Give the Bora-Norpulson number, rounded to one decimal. -7.2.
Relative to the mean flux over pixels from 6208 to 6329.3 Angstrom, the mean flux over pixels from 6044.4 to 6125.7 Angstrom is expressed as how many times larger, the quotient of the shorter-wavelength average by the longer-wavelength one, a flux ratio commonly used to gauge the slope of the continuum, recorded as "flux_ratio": 1.26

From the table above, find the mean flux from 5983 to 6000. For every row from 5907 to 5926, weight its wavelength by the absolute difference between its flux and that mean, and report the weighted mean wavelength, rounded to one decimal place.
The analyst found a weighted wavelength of 5915.5 Angstrom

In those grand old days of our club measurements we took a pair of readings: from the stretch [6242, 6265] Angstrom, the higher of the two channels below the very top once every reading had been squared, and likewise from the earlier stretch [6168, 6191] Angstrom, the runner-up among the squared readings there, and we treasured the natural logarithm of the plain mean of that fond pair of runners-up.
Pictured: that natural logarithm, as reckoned 4.30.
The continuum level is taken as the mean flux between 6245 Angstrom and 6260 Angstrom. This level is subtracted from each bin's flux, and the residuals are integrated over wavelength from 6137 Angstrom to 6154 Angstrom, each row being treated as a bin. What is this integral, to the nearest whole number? 64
